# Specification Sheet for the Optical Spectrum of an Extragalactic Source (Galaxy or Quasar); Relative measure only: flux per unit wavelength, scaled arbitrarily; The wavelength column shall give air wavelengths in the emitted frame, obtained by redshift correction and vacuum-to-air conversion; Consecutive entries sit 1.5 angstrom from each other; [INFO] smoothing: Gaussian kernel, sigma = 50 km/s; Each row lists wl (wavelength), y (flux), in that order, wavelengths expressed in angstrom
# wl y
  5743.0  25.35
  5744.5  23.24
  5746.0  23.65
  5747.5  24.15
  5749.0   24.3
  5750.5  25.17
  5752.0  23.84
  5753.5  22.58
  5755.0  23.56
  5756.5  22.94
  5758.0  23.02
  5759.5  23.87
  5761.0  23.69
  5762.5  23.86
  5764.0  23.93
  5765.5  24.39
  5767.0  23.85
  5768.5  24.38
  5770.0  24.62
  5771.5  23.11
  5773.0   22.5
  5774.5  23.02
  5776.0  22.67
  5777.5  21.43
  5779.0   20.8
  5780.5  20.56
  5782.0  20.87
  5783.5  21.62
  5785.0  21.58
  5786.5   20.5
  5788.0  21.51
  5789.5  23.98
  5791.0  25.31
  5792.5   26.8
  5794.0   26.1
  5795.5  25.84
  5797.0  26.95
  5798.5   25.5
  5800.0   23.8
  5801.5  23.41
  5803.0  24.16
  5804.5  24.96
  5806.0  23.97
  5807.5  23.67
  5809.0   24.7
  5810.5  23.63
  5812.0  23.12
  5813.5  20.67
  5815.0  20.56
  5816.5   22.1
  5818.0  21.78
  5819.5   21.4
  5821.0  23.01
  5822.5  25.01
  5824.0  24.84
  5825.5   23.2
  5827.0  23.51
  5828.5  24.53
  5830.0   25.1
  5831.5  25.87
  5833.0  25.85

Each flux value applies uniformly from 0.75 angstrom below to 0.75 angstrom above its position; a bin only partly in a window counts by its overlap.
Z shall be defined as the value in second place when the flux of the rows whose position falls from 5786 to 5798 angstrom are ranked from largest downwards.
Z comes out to 26.8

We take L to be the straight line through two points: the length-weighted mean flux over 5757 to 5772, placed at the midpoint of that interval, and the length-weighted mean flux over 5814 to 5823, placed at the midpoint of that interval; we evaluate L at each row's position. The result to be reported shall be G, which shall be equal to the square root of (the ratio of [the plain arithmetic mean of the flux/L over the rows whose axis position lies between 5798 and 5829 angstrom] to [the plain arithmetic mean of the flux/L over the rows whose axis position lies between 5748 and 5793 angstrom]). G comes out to 1.035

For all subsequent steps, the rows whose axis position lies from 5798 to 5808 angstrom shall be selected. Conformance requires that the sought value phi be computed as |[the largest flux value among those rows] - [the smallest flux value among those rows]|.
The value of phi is 2.1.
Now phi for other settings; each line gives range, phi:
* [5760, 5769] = 0.7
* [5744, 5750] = 1.1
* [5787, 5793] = 5.3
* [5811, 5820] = 2.6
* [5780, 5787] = 1.1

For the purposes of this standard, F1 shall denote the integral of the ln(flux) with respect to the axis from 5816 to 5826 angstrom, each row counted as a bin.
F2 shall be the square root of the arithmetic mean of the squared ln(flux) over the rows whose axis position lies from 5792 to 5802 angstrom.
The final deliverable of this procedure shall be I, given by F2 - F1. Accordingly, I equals -28.1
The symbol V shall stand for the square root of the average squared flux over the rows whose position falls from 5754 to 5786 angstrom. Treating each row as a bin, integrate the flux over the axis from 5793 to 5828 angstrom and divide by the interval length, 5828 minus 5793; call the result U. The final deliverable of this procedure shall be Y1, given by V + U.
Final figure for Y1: 46.7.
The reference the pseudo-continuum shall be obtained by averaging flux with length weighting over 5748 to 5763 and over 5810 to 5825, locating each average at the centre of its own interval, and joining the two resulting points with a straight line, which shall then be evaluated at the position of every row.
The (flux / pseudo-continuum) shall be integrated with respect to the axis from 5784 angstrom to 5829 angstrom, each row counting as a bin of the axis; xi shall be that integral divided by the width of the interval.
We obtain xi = 1.04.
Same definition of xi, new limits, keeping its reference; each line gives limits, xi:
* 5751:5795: 0.99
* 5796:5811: 1.07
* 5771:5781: 0.94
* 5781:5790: 0.93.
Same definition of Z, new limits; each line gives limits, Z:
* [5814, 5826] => 24.84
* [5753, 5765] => 23.87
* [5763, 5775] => 24.39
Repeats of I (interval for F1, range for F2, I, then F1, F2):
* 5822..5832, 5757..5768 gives -28.8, 32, 3.17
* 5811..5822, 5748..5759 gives -30.8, 34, 3.16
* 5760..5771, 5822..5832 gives -31.8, 35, 3.20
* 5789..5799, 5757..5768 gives -29.3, 33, 3.17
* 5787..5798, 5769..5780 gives -32.3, 35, 3.12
